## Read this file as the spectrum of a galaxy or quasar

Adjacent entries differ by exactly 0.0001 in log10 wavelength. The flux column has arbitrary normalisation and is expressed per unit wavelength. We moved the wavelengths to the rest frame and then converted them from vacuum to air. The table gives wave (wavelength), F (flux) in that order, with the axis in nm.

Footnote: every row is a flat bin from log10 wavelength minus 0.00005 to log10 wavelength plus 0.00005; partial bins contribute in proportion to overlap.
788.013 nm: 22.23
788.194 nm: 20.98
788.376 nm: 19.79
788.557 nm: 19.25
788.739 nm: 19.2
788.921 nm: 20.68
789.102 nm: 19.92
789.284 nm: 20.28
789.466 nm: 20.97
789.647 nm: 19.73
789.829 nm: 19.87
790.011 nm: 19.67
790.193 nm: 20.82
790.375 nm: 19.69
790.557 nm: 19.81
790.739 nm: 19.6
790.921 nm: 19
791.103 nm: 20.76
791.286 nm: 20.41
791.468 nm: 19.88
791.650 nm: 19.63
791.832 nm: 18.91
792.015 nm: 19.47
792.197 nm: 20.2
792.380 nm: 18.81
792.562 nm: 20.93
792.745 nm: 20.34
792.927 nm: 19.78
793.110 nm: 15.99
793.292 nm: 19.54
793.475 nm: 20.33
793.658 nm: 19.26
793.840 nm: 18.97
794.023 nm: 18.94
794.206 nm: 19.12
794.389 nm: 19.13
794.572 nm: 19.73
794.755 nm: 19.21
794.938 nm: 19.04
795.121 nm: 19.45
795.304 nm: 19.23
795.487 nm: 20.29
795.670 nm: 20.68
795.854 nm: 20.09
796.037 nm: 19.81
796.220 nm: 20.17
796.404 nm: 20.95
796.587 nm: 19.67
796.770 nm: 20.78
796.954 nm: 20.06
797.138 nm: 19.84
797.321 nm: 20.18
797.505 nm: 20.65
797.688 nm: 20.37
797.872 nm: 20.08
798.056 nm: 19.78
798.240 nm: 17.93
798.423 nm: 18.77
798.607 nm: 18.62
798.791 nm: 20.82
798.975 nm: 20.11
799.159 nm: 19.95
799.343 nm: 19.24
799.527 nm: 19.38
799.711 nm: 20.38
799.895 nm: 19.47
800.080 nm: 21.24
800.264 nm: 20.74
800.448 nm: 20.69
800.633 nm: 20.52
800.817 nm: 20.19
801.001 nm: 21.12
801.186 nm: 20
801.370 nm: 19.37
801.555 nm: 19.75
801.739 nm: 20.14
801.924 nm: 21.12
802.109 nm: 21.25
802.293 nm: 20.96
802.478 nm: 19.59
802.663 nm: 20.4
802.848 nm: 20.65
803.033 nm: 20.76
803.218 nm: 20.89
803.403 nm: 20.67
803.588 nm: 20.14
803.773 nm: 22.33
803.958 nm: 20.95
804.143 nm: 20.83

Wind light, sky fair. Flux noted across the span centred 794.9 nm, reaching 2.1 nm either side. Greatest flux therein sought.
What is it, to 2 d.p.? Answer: 20.95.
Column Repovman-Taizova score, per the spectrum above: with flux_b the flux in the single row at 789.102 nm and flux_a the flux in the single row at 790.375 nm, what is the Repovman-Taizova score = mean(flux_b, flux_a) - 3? 16.8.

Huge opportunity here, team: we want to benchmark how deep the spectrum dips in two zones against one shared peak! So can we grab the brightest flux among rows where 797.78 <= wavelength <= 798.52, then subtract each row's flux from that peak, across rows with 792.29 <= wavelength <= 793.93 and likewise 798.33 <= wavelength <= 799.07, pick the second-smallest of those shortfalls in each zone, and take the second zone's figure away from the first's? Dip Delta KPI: -0.2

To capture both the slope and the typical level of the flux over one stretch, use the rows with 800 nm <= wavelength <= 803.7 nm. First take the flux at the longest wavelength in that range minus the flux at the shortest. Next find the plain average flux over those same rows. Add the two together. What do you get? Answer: 19.4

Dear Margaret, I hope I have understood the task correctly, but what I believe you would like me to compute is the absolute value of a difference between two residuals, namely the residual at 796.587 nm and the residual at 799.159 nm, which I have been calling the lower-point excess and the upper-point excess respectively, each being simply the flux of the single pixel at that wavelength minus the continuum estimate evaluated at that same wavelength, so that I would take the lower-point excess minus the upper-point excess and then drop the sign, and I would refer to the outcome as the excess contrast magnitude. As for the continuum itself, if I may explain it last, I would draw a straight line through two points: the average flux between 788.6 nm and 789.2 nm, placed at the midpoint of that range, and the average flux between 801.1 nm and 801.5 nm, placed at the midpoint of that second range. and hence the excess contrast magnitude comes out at 0.3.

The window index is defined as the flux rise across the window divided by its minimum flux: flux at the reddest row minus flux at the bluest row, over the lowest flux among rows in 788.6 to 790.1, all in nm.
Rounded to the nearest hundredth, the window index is 0.02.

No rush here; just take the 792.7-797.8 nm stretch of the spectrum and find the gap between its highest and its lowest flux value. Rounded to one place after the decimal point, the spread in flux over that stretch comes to 5.0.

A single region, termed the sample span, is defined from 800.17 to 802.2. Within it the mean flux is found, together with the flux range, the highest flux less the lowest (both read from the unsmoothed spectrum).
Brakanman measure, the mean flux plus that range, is 22.3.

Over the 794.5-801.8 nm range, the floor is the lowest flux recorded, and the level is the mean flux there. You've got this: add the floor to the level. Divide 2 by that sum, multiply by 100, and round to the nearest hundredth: 5.28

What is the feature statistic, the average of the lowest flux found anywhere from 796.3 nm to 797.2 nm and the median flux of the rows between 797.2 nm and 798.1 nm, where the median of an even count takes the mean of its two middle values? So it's 19.9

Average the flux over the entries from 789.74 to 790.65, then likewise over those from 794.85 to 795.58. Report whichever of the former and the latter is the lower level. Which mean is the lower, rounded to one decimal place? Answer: 19.5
